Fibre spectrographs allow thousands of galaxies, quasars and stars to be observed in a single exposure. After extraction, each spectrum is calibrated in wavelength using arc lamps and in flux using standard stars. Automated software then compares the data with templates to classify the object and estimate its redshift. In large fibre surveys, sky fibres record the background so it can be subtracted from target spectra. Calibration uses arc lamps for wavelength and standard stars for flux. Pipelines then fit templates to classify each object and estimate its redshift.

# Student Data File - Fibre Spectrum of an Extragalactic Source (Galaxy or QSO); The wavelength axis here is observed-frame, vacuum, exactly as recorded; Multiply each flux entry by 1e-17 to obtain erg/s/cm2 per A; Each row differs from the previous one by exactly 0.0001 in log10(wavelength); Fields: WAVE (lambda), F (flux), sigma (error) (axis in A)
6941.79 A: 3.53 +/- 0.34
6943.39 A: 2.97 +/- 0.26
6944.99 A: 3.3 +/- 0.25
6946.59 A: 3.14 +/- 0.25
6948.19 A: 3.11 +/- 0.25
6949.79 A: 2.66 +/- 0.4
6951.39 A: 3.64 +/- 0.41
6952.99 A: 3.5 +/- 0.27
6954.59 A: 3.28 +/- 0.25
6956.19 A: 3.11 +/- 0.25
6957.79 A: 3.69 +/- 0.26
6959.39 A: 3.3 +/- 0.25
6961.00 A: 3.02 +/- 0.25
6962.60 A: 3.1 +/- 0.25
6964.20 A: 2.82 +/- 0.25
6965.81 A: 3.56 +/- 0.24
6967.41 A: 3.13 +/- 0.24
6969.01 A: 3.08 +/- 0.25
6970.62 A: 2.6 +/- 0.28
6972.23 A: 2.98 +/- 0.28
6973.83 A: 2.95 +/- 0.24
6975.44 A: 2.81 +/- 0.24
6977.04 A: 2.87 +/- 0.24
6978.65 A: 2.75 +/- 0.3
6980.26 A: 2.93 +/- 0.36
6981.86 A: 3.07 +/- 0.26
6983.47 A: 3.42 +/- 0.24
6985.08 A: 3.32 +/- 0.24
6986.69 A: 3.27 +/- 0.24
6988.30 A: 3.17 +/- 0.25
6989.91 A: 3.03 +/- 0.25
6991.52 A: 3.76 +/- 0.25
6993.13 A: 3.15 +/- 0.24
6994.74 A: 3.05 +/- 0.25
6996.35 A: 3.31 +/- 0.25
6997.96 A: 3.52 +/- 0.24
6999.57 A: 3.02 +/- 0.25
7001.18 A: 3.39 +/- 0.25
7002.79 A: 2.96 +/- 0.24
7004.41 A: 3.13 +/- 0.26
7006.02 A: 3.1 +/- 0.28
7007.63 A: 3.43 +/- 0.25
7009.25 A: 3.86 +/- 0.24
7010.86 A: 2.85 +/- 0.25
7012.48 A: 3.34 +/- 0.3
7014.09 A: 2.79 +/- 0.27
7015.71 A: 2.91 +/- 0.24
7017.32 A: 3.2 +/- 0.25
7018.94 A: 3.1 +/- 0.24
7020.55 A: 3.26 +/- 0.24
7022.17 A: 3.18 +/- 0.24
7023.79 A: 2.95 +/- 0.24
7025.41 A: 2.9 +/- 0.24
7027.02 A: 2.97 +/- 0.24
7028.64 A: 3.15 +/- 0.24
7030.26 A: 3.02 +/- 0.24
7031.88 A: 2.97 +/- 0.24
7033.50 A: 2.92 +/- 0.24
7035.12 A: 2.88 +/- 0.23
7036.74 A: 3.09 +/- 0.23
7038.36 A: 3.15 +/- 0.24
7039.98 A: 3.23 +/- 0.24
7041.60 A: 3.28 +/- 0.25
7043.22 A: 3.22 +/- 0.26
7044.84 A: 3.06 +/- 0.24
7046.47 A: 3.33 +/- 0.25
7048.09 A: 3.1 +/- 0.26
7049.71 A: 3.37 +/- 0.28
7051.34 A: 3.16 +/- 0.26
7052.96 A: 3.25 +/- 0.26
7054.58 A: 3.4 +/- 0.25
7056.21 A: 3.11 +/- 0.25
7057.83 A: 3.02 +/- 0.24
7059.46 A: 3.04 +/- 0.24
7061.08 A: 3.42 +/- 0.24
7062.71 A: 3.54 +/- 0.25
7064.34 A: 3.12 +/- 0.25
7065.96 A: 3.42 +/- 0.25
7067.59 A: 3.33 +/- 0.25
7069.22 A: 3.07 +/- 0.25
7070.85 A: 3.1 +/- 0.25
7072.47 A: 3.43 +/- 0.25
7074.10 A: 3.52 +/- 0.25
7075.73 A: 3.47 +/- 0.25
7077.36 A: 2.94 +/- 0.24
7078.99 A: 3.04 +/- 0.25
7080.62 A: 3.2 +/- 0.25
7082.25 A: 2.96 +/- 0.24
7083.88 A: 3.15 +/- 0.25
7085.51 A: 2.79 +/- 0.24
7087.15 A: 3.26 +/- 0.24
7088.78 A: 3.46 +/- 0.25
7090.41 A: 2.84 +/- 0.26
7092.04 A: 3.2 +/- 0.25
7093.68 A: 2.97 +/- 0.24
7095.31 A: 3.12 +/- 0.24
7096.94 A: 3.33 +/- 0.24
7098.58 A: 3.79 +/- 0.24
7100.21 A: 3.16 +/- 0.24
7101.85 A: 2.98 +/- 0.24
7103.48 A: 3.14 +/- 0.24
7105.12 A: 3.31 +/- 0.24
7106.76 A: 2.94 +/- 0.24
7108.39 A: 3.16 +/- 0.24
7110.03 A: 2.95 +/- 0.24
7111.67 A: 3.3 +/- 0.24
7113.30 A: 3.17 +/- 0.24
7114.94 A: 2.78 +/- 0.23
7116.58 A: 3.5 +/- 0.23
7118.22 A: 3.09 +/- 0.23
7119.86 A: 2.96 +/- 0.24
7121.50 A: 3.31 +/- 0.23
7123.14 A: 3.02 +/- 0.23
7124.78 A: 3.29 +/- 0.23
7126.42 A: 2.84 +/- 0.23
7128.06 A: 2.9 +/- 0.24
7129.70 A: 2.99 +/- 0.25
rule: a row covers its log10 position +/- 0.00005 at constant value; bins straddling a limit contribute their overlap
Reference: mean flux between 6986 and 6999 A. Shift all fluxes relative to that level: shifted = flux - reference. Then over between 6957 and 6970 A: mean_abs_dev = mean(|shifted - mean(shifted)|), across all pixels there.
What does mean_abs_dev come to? 0.23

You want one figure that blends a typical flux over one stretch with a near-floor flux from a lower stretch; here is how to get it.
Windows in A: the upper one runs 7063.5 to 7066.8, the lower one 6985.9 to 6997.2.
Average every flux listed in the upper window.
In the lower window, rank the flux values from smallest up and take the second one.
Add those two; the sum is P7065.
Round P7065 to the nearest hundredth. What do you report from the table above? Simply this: 6.32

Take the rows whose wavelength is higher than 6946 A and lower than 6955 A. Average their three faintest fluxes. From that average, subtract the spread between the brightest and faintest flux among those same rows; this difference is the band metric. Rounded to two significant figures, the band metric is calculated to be 2.0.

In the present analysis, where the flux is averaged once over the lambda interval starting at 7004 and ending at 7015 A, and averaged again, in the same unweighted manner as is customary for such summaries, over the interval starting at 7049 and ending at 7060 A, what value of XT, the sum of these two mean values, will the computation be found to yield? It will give 6.41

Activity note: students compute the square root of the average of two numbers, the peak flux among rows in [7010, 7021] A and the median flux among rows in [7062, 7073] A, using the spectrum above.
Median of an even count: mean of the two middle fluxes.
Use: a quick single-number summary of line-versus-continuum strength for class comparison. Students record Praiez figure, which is 1.83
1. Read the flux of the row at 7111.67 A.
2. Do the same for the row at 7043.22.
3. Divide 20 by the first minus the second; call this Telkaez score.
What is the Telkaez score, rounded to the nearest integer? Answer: 250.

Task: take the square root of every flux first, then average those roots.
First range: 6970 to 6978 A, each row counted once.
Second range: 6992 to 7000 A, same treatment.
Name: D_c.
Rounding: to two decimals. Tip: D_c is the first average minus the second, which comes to -0.11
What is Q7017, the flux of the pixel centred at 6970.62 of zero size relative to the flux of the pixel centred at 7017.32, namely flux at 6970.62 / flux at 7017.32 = 0.81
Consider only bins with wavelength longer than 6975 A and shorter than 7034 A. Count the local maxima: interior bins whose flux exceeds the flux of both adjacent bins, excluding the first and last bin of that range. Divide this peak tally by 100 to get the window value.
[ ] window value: 0.11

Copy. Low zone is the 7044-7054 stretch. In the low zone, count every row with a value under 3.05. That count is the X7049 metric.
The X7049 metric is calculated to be 0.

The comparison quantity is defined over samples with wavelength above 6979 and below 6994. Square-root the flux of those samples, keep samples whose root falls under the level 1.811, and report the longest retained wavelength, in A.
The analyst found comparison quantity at 6993.13 A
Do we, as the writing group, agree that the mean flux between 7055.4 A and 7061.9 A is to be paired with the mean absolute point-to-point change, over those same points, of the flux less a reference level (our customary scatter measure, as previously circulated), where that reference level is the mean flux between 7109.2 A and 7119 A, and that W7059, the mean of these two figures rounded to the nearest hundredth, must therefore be 1.66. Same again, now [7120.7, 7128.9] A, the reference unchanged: 1.67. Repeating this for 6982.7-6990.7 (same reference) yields 1.67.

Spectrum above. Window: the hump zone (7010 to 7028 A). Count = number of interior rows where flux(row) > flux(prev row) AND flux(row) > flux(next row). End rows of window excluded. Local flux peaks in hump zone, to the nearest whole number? 3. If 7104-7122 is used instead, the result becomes 3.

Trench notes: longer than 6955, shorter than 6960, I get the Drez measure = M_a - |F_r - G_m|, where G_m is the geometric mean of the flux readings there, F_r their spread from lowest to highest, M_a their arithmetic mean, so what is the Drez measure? 0.59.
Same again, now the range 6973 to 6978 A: 0.14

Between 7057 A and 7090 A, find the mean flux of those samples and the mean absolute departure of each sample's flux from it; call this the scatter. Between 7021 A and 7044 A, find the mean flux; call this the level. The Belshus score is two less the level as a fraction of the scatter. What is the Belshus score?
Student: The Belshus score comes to -13.9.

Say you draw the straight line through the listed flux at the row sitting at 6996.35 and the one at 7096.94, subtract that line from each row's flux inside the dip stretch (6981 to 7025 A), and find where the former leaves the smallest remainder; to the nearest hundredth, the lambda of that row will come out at 7014.09 A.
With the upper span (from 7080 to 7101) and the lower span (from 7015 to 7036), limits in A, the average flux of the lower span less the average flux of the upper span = -0.14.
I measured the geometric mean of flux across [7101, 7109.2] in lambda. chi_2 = 3.10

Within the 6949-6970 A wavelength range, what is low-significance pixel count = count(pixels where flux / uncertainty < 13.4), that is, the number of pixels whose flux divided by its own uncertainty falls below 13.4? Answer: 11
